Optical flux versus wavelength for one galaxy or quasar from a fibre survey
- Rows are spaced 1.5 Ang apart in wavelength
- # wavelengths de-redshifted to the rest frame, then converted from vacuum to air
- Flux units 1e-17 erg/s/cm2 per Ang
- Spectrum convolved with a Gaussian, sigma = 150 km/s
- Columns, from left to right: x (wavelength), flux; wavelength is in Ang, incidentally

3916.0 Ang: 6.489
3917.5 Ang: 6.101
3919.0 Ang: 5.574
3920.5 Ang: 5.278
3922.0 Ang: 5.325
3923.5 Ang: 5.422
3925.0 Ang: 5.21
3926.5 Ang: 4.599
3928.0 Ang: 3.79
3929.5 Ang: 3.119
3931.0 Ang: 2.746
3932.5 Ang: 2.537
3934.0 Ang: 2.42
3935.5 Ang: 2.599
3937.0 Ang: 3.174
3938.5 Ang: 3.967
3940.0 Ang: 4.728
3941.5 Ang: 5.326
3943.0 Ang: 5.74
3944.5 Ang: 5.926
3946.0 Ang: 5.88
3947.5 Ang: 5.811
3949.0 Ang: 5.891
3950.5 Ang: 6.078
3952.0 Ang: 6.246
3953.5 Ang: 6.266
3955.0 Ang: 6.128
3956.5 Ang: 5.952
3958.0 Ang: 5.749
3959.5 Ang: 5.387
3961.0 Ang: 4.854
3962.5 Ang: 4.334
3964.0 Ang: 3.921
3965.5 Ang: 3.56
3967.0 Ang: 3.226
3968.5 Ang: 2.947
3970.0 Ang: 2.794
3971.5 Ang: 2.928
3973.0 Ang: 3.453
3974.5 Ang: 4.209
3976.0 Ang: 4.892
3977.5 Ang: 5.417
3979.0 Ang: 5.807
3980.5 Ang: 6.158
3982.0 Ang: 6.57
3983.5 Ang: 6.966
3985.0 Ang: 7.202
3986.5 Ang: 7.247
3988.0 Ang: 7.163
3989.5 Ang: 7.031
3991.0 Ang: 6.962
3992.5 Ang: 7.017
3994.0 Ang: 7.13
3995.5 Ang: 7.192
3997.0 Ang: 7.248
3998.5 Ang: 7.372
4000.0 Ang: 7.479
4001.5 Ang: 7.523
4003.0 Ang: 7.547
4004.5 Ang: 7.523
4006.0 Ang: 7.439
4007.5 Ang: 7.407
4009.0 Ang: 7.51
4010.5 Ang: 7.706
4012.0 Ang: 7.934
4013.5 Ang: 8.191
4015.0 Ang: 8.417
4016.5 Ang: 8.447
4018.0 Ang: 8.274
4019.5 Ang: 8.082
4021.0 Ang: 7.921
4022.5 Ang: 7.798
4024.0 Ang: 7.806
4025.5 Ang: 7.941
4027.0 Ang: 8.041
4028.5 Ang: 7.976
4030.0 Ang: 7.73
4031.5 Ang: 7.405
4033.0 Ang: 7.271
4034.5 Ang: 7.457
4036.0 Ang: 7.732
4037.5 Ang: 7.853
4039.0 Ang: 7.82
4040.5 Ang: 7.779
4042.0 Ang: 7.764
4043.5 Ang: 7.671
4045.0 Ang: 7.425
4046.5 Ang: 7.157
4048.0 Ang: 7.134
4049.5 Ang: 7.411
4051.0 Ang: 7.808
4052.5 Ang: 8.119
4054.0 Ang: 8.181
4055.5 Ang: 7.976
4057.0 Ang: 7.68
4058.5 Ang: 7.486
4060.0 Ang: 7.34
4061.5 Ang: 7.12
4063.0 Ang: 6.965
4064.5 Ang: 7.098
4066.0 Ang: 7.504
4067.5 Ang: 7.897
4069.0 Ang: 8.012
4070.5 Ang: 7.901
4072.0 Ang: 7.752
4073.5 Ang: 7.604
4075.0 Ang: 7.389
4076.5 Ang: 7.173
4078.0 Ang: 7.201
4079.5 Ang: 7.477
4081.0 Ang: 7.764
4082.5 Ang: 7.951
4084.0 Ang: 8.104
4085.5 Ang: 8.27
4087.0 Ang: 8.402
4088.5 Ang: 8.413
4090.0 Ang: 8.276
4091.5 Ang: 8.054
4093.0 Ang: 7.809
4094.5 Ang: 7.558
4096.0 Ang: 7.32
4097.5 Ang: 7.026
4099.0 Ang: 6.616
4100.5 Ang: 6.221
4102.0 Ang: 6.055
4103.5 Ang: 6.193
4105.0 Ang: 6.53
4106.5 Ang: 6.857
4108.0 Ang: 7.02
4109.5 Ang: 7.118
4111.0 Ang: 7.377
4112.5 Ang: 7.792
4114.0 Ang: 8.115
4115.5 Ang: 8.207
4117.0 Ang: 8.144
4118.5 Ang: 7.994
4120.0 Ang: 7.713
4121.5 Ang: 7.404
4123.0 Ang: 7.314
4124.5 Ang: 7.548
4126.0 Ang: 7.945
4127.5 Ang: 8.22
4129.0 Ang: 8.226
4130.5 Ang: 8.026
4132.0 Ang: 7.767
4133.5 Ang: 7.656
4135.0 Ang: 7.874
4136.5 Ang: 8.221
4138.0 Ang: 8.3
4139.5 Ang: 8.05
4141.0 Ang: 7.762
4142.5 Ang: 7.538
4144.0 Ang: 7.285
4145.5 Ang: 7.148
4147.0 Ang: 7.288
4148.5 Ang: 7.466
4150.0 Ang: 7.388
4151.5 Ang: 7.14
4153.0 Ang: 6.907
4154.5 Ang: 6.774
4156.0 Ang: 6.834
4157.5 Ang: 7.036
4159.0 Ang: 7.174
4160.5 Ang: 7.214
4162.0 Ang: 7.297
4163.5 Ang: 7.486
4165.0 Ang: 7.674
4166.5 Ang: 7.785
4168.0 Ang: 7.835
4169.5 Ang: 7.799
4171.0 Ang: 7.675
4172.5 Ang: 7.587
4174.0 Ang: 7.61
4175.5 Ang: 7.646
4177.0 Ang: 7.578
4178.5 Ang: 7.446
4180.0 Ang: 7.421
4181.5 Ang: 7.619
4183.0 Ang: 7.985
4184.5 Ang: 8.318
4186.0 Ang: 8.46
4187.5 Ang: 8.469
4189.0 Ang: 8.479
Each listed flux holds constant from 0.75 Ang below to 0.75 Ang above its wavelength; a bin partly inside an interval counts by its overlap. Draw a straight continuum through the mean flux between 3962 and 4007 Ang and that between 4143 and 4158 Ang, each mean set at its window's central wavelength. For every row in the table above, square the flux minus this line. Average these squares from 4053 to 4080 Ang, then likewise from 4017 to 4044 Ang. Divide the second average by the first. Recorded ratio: 2.07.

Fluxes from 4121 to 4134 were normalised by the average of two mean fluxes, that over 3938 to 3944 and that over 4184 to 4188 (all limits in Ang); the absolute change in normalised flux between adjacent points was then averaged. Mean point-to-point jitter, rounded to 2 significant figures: 0.029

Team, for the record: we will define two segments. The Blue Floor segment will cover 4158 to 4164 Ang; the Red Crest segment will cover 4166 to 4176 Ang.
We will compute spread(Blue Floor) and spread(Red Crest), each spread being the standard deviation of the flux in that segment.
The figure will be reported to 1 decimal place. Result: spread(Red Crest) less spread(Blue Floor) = 0.0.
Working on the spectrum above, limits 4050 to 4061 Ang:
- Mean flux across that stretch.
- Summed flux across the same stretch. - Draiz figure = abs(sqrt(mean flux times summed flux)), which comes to 20.6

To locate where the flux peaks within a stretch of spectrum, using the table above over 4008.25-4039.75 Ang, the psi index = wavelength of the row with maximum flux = 4016.5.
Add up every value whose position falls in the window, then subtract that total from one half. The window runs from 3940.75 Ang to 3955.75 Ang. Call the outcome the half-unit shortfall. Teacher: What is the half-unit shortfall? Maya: -58.8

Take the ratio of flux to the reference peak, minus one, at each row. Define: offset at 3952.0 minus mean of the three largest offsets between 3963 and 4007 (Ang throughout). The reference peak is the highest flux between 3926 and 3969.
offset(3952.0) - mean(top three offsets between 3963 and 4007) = -0.21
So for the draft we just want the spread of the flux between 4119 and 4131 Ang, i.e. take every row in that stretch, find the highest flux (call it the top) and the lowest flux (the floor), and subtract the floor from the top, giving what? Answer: 0.91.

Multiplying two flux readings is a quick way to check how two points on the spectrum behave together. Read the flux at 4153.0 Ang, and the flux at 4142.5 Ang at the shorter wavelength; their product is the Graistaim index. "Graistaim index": 52.1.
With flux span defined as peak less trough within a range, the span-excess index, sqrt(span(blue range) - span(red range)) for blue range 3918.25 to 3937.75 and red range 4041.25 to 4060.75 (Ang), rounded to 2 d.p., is 1.45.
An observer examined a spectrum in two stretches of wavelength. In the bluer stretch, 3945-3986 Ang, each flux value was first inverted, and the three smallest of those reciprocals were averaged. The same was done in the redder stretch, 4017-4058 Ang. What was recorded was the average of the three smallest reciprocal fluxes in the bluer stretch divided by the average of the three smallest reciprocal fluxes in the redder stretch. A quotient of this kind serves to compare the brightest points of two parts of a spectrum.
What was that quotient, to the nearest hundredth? 1.19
